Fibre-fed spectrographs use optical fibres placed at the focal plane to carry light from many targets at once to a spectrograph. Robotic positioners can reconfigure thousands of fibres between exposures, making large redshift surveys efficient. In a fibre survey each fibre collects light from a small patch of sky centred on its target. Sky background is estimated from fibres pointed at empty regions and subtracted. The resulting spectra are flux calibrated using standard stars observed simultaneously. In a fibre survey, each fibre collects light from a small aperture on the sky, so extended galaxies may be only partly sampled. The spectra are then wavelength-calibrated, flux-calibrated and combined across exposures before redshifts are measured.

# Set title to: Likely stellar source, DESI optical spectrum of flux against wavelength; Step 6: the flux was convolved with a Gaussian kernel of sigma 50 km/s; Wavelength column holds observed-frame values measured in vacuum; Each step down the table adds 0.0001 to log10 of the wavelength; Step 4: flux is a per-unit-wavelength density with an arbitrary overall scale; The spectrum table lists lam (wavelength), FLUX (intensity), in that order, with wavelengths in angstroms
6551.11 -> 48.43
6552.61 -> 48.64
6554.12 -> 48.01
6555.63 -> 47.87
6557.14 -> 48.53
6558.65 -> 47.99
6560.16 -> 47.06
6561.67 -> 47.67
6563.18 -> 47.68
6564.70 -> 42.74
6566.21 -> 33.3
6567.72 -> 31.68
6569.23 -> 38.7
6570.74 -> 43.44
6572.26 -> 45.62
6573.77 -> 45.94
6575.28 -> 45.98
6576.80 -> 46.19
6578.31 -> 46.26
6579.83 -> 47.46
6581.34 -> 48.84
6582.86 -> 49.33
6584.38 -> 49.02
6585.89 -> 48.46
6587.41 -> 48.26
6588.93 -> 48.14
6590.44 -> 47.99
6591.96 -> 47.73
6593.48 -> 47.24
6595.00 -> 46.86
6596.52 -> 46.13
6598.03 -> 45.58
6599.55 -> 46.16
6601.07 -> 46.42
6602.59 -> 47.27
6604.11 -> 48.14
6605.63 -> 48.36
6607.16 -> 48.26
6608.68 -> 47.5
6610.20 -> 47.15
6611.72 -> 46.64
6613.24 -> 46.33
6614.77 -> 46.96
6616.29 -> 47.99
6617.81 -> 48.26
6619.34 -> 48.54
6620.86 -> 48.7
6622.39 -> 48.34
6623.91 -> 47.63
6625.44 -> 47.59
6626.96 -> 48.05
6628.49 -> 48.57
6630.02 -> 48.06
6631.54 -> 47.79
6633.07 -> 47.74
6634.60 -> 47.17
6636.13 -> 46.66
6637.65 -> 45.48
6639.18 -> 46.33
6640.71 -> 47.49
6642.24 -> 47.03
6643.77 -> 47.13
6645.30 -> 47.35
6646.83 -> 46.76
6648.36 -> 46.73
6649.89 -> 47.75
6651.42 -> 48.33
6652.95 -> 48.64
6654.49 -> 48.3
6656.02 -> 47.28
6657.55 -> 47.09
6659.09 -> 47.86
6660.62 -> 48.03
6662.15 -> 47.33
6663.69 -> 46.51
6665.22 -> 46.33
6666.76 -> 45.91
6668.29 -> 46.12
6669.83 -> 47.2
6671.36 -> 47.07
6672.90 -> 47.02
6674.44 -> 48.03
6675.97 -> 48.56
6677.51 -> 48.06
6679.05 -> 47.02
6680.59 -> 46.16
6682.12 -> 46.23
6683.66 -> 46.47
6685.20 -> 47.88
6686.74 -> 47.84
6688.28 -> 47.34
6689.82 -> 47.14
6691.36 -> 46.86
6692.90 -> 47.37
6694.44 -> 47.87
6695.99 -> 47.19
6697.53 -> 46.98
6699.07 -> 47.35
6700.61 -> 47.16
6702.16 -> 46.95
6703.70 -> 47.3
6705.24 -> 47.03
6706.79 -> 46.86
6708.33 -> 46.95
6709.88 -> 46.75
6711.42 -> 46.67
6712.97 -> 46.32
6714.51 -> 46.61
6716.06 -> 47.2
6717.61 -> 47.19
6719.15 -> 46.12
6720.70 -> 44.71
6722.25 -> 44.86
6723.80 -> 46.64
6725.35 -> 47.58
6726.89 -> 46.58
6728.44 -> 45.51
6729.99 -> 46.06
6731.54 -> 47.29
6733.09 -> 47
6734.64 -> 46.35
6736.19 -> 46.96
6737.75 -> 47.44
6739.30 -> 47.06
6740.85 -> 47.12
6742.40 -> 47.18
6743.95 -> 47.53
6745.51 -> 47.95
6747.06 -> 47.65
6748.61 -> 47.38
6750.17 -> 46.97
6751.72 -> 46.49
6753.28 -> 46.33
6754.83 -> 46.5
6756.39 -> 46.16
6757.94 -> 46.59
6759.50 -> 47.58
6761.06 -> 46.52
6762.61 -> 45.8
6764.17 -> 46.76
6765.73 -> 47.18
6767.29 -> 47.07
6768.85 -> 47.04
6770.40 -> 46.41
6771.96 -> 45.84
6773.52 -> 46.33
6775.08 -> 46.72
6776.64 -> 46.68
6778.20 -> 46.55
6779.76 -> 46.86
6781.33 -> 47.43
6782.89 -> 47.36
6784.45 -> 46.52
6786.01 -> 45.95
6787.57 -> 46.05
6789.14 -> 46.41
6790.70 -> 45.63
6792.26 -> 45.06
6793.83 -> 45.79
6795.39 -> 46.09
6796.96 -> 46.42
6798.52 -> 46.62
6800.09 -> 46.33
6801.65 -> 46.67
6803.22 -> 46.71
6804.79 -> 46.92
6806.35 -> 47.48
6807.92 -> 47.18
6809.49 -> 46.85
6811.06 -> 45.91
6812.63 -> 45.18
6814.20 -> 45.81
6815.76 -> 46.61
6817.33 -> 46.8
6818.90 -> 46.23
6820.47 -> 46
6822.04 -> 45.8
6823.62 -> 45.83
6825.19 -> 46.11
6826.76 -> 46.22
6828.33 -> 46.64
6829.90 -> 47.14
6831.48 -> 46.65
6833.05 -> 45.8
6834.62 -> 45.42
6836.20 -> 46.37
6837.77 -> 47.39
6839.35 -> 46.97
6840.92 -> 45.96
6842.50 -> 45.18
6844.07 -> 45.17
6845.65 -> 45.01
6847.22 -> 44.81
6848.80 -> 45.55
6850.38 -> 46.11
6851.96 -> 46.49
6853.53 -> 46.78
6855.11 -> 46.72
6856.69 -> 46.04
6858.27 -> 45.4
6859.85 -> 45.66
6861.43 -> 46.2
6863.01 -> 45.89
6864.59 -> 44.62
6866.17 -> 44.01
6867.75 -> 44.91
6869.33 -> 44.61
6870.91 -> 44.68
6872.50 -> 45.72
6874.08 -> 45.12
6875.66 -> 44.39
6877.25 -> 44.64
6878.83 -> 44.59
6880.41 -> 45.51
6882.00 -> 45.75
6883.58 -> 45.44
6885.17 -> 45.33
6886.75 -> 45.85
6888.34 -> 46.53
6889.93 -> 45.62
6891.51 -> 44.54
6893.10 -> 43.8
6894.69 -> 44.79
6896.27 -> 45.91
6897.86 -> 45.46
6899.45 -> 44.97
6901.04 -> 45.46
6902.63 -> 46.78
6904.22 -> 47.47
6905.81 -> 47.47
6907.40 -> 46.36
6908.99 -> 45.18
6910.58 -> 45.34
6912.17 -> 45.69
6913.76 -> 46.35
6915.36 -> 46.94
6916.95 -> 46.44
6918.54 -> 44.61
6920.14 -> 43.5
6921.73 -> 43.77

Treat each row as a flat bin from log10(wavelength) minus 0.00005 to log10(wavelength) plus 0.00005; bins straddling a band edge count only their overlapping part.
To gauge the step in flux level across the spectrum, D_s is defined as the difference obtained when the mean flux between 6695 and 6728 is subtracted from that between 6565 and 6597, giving -1.4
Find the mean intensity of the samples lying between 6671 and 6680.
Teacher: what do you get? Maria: 47.6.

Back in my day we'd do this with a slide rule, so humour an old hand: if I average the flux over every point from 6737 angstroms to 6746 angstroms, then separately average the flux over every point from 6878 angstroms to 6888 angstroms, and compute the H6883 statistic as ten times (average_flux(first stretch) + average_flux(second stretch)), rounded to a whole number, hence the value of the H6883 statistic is 928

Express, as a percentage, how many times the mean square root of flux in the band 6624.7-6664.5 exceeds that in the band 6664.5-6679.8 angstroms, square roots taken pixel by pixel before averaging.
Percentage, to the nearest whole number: 100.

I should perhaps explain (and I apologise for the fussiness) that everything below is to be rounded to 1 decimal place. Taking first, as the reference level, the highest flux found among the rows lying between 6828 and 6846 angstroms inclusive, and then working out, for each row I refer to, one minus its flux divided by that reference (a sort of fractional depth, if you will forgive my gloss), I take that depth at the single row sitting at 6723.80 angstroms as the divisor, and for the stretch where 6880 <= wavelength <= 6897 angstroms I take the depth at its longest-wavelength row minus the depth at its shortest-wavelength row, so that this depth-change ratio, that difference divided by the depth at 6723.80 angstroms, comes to -0.5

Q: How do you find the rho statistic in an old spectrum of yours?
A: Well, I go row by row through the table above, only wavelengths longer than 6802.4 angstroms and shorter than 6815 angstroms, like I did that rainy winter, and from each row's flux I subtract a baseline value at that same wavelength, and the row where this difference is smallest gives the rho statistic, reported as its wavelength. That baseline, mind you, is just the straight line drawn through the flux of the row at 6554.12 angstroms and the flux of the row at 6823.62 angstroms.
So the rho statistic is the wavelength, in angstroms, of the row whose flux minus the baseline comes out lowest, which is 6812.63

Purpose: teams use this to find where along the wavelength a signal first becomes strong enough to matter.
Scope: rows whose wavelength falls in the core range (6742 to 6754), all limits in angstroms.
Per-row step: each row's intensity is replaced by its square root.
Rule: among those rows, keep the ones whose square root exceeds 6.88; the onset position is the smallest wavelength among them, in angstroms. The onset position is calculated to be 6743.95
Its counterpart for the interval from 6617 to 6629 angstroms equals 6617.81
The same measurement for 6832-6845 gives 6837.77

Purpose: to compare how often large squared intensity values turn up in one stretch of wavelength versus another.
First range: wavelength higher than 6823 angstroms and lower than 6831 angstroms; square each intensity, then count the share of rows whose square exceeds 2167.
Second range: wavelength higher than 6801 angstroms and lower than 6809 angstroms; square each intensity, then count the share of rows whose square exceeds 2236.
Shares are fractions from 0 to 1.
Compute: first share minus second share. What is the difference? 0.20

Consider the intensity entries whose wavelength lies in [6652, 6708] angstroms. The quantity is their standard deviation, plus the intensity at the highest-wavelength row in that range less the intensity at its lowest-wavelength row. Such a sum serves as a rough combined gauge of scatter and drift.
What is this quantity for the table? -1.1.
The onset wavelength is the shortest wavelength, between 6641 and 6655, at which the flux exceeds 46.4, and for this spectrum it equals 6642.24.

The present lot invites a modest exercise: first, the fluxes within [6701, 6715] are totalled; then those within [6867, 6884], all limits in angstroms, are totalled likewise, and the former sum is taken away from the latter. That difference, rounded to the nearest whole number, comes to 74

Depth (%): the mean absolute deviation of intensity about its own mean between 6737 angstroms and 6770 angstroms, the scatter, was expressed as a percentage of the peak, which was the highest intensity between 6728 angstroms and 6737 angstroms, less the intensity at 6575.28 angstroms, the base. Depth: 33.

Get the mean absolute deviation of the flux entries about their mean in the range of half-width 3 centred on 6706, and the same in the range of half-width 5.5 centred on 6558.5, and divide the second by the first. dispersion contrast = 2.3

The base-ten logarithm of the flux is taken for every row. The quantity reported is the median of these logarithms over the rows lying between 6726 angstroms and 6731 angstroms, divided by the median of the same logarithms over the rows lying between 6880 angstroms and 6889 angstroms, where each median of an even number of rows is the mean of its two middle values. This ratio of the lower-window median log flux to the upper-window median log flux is 1.00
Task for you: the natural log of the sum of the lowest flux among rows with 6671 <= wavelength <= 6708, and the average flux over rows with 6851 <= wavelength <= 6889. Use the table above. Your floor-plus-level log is 4.52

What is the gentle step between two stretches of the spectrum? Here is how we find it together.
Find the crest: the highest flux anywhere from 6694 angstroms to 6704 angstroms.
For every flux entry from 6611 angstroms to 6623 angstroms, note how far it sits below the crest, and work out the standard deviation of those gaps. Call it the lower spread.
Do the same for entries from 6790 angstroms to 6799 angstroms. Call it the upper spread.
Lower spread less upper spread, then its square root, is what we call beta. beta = 0.6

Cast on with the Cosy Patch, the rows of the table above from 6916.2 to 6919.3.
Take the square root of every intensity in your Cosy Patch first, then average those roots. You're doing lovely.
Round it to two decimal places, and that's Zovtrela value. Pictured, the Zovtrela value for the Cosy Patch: 6.75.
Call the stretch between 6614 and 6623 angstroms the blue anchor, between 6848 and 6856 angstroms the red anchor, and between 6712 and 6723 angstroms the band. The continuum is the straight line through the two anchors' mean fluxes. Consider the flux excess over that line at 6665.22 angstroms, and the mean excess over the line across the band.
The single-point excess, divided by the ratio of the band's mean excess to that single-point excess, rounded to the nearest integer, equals -2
